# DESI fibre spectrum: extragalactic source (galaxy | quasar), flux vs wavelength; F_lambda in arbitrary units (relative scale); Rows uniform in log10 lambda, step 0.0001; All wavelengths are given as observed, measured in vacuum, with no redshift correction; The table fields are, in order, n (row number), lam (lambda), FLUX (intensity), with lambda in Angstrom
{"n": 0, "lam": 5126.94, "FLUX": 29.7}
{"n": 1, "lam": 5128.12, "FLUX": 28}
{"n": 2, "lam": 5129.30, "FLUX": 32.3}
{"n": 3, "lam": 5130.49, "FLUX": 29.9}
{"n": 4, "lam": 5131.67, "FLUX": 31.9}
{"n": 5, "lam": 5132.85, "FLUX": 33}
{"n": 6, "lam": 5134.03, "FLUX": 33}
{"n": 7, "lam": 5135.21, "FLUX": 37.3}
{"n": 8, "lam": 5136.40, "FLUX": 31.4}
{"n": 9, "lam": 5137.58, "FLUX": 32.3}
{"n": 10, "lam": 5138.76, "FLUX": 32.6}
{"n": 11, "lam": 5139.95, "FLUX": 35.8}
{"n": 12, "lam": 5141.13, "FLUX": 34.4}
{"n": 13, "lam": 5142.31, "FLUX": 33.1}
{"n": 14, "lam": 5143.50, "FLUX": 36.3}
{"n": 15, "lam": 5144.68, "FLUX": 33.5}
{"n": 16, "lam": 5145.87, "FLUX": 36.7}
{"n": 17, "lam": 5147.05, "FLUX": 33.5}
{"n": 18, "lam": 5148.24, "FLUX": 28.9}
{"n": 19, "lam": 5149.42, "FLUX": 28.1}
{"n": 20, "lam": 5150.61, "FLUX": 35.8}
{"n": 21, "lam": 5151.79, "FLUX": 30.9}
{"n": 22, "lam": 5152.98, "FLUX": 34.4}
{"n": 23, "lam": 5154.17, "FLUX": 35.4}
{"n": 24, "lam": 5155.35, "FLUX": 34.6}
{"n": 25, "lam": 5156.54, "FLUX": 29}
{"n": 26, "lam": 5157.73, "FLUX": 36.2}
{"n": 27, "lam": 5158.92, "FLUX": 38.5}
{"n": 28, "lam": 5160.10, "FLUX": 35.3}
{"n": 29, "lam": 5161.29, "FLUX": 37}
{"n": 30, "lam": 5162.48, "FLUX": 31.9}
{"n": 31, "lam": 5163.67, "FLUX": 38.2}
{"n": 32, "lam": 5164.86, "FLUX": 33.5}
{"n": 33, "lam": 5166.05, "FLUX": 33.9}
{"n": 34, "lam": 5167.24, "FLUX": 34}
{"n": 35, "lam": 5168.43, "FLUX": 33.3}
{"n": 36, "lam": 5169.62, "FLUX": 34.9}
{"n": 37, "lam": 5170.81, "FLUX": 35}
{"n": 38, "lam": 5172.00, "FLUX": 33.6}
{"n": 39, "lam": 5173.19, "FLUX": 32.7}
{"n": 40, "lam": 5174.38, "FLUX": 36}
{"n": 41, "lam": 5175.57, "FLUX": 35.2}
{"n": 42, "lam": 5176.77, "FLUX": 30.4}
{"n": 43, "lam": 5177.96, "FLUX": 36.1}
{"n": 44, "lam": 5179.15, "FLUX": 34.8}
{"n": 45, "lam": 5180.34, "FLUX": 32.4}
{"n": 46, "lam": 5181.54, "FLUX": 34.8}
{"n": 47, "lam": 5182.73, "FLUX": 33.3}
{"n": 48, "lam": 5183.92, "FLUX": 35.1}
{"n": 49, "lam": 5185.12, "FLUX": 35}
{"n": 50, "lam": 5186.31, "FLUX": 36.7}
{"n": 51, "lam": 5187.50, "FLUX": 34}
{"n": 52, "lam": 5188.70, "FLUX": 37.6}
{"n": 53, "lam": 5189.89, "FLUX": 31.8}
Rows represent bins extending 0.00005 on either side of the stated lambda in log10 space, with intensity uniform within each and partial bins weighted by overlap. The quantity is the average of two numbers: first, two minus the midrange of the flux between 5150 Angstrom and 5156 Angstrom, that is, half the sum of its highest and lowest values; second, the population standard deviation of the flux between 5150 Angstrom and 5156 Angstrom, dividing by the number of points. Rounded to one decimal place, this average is -14.8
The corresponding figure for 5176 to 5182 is -14.6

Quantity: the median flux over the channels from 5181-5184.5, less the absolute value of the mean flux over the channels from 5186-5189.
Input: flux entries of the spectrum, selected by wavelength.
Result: -1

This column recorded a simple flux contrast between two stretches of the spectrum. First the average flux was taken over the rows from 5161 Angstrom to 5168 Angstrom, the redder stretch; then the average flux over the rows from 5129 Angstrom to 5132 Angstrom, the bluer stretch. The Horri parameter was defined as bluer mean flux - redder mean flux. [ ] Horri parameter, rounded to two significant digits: -3.4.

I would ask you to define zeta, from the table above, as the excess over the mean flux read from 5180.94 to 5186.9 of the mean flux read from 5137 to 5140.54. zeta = -1.4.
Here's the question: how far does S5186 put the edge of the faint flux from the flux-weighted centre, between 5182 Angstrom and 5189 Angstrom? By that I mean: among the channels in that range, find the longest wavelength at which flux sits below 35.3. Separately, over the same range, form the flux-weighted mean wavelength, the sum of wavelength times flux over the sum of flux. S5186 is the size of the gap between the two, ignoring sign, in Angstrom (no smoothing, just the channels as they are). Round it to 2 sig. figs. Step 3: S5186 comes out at 1.7 Angstrom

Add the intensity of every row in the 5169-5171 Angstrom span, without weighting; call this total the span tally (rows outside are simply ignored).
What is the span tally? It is 69.9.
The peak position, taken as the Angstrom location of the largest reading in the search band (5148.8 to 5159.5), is 5158.92 Angstrom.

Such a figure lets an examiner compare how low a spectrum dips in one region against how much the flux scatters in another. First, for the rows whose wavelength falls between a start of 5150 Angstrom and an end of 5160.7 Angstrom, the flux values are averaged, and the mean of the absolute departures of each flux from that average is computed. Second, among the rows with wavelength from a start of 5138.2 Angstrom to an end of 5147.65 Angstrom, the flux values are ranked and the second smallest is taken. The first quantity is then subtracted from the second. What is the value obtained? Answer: 31.1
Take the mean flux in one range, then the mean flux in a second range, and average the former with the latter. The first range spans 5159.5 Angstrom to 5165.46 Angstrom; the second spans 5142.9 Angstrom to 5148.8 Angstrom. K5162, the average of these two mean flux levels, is 34.5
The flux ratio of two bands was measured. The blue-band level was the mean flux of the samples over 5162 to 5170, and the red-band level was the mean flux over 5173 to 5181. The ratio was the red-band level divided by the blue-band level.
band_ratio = 0.99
